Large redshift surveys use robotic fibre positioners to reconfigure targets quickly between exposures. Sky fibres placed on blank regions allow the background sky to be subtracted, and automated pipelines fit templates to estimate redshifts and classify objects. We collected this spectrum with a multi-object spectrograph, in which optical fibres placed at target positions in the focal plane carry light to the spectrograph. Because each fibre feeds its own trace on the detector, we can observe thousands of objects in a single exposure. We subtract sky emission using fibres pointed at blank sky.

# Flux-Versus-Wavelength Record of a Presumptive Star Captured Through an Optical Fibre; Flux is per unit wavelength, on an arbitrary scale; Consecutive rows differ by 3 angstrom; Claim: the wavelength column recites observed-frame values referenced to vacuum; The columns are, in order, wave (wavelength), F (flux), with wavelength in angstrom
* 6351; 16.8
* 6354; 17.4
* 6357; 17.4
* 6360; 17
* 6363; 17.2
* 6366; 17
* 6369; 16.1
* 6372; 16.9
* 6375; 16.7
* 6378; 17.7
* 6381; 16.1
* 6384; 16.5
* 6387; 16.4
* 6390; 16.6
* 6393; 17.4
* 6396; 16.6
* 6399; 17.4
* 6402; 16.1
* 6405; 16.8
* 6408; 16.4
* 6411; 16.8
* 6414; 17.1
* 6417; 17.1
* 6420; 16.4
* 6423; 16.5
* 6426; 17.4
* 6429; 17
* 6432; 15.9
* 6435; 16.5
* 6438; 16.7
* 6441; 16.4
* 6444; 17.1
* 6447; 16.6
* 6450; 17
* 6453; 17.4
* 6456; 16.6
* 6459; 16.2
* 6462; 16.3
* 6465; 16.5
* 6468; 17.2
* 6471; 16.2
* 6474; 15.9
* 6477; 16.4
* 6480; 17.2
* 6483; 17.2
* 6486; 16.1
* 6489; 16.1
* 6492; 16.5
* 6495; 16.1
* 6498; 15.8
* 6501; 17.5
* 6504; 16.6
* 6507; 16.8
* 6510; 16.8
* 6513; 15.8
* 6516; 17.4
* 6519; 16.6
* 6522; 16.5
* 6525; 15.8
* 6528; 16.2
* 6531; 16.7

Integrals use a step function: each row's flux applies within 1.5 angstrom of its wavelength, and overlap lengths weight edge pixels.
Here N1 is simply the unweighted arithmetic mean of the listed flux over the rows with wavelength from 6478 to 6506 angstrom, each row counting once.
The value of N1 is 16.6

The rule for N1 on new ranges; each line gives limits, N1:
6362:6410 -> 16.7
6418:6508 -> 16.6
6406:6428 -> 16.8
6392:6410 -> 16.8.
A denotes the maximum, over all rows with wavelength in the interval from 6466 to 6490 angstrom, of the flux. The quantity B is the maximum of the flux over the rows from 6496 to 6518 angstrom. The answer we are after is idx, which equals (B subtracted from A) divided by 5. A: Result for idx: -0.06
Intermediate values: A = 17.2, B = 17.5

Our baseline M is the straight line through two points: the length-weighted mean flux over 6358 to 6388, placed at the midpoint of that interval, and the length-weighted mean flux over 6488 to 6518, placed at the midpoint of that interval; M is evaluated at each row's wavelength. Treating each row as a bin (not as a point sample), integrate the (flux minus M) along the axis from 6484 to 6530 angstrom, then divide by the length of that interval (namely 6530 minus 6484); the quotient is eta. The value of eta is -0.09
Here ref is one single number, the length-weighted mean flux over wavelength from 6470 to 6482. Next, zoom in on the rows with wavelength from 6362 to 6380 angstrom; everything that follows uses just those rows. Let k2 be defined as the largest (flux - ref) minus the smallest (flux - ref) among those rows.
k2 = 1.6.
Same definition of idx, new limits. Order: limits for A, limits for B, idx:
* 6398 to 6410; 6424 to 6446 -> 0.00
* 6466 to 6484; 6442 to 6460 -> -0.04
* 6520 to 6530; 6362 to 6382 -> -0.24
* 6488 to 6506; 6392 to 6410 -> 0.02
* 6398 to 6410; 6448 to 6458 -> 0.00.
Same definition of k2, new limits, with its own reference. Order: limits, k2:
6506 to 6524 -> 1.6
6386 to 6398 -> 1.0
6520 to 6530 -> 0.7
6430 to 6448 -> 1.2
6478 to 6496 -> 1.1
